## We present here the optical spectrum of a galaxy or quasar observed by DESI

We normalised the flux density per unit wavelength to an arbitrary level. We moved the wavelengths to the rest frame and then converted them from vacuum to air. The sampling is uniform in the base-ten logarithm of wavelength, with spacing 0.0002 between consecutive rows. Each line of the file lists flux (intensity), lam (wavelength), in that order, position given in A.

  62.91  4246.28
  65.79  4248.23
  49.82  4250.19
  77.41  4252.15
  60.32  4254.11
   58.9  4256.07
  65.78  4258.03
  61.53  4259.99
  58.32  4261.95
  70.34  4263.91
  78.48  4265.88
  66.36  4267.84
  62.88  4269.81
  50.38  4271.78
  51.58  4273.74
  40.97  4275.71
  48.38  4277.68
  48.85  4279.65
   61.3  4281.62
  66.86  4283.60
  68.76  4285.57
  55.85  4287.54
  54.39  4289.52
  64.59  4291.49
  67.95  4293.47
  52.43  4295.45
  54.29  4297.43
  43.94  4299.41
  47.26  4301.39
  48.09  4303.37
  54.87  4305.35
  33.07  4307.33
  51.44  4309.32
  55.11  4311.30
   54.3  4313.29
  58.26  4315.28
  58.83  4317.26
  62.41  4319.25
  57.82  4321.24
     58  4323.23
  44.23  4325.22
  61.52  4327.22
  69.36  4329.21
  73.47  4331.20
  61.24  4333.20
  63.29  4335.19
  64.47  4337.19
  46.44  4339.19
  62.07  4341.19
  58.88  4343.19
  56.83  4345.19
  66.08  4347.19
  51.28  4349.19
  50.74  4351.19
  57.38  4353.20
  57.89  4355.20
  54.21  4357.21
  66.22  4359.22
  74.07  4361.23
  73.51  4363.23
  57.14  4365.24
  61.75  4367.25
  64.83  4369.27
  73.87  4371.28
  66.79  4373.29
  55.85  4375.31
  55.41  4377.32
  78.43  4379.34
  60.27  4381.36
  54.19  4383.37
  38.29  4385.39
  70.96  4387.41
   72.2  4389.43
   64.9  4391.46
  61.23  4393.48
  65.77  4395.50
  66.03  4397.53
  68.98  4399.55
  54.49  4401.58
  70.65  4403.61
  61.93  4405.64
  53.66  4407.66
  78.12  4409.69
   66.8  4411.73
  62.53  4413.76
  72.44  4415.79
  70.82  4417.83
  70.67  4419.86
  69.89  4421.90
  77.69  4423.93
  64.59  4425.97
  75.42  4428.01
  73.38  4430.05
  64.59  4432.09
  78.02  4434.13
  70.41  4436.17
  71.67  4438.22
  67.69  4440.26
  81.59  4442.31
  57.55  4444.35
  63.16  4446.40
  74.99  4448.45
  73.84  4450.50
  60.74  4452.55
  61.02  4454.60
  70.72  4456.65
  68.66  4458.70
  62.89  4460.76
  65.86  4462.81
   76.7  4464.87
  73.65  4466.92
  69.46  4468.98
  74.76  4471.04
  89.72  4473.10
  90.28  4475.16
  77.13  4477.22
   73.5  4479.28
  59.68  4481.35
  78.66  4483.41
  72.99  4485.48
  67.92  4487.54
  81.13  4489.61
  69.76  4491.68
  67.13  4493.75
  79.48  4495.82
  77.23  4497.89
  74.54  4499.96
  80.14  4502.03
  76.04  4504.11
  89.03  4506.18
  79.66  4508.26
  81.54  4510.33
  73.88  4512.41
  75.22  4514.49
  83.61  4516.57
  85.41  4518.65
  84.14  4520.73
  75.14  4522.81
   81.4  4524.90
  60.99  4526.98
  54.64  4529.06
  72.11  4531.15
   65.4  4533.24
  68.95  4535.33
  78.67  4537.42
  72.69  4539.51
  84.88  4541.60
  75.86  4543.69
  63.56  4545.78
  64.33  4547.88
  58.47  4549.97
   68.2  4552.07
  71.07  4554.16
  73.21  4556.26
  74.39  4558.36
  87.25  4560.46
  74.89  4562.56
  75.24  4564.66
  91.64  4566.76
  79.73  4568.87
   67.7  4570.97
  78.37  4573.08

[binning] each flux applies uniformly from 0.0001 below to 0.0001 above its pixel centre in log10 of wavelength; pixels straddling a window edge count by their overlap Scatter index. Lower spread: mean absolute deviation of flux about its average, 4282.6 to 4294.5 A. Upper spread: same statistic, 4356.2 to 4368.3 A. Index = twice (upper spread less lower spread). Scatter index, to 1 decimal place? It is 3.0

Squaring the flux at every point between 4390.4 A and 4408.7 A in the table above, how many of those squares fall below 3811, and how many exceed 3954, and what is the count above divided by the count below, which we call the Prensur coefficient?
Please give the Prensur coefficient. 1.7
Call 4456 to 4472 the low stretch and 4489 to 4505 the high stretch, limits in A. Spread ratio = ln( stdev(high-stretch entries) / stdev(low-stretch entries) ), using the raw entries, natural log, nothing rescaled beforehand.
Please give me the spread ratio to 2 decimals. 0.08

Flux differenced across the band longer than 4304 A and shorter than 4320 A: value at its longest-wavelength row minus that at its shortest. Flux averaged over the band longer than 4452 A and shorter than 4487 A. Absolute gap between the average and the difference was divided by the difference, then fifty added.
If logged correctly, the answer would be 59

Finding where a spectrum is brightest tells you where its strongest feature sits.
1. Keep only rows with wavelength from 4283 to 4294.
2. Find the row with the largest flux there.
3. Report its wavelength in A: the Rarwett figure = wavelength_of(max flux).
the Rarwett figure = 4285.57 A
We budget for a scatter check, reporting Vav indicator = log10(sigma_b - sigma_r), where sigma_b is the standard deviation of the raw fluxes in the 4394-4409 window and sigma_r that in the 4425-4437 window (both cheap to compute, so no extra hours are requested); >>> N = 0.05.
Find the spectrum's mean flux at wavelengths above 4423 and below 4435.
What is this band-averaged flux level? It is 72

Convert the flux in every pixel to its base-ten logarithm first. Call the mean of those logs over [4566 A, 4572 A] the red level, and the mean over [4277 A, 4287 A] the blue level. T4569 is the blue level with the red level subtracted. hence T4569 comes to -0.13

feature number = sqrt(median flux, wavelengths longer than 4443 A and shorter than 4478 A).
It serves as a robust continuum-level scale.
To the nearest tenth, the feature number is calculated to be 8.4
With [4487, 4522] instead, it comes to 8.9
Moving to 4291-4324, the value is 7.4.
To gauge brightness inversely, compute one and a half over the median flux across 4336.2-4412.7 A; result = 0.0242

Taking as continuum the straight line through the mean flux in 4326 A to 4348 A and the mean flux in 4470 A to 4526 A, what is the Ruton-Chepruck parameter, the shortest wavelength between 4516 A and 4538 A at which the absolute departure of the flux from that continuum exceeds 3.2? 4516.57 A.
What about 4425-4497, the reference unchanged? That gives 4425.97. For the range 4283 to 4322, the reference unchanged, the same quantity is 4283.60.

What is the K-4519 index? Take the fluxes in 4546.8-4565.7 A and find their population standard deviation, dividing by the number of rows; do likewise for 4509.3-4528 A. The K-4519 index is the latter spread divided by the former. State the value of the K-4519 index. 1.0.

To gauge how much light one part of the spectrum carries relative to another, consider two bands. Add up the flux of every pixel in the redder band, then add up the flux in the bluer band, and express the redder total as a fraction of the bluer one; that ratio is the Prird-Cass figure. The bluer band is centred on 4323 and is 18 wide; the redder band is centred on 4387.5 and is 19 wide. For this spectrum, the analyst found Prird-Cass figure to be 1.041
